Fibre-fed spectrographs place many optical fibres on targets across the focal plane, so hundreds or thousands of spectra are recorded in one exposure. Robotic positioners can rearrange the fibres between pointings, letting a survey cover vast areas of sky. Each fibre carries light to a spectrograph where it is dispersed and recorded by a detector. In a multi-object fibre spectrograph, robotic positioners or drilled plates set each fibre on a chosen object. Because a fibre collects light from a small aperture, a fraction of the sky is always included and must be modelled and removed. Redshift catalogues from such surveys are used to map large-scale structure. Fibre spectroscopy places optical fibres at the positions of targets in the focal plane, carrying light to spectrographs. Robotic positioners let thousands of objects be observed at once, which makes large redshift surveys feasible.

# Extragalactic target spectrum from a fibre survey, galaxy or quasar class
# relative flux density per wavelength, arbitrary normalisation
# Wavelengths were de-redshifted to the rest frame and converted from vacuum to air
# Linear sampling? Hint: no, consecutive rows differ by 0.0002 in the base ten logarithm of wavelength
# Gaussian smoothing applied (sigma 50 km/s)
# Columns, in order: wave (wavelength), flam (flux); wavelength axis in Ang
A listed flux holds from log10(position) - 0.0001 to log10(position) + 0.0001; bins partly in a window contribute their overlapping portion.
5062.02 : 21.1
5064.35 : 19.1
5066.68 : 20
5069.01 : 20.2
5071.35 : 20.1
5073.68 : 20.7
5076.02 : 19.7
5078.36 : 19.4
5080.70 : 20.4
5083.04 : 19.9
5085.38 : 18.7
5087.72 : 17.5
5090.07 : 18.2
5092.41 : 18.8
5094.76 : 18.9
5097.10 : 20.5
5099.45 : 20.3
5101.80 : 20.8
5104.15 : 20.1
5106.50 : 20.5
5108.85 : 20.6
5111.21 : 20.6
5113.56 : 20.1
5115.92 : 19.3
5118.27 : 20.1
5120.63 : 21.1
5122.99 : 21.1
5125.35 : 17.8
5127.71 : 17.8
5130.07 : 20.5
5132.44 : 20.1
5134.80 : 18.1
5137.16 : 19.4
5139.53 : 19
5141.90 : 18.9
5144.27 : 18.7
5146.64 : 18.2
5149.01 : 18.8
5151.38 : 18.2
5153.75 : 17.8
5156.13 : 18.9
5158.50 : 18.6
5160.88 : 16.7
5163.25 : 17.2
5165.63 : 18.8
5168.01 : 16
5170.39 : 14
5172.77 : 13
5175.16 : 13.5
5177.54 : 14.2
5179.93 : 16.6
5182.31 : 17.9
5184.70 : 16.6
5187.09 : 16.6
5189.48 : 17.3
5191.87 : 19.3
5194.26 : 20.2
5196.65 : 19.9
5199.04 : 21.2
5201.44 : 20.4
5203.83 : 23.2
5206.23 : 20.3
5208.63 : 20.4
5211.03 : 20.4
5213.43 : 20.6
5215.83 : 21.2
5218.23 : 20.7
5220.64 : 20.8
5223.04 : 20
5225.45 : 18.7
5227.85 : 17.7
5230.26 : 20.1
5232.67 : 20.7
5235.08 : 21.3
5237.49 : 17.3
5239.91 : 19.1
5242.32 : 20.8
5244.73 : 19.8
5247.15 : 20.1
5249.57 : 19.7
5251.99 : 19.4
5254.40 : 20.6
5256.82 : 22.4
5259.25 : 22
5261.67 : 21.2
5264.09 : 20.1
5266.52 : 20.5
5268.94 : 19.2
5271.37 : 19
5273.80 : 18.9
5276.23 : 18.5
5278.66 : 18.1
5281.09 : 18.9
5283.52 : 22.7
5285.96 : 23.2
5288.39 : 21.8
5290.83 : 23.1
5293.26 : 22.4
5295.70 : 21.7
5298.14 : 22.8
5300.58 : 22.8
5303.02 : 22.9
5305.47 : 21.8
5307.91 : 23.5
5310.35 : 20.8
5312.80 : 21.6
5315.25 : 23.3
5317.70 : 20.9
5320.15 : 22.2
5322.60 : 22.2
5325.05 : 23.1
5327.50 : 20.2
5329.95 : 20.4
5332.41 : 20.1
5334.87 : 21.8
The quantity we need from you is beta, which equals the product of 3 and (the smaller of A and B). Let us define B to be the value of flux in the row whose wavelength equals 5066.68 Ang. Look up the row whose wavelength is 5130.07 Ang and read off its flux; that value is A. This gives 60.0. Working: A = 20.5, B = 20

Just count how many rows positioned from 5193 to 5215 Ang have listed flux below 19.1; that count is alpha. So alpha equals 0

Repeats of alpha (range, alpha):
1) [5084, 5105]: 5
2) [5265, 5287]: 5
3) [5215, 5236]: 2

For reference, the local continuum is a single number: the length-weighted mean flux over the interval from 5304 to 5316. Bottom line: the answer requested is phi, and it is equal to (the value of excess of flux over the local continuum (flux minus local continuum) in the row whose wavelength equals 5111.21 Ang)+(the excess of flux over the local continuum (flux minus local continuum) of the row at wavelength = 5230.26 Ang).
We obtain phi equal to -3.6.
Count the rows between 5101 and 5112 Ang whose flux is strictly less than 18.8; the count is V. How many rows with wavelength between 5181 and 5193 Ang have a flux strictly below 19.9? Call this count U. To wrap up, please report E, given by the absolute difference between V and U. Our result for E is 5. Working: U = 5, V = 0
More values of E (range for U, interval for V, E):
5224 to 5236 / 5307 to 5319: 2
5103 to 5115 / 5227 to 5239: 2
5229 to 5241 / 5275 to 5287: 0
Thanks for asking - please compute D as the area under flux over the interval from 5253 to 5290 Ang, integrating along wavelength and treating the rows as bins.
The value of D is 758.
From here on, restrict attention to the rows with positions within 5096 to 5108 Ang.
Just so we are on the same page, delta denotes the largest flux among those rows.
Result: 20.8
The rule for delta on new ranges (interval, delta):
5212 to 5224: 21.2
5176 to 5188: 17.9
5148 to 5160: 18.9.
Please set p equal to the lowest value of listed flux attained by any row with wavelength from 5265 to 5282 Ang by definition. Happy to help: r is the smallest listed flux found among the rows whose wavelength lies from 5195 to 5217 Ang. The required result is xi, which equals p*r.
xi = 360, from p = 18.1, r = 19.9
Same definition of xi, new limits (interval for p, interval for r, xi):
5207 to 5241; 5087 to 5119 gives 303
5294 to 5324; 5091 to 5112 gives 391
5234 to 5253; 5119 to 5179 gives 225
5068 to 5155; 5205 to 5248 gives 303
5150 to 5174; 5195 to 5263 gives 225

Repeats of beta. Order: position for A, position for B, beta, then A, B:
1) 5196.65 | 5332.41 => 59.7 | 19.9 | 20.1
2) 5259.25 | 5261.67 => 63.6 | 22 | 21.2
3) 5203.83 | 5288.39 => 65.4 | 23.2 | 21.8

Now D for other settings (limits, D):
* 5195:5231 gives 734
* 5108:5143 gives 687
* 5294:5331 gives 815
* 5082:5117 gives 688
